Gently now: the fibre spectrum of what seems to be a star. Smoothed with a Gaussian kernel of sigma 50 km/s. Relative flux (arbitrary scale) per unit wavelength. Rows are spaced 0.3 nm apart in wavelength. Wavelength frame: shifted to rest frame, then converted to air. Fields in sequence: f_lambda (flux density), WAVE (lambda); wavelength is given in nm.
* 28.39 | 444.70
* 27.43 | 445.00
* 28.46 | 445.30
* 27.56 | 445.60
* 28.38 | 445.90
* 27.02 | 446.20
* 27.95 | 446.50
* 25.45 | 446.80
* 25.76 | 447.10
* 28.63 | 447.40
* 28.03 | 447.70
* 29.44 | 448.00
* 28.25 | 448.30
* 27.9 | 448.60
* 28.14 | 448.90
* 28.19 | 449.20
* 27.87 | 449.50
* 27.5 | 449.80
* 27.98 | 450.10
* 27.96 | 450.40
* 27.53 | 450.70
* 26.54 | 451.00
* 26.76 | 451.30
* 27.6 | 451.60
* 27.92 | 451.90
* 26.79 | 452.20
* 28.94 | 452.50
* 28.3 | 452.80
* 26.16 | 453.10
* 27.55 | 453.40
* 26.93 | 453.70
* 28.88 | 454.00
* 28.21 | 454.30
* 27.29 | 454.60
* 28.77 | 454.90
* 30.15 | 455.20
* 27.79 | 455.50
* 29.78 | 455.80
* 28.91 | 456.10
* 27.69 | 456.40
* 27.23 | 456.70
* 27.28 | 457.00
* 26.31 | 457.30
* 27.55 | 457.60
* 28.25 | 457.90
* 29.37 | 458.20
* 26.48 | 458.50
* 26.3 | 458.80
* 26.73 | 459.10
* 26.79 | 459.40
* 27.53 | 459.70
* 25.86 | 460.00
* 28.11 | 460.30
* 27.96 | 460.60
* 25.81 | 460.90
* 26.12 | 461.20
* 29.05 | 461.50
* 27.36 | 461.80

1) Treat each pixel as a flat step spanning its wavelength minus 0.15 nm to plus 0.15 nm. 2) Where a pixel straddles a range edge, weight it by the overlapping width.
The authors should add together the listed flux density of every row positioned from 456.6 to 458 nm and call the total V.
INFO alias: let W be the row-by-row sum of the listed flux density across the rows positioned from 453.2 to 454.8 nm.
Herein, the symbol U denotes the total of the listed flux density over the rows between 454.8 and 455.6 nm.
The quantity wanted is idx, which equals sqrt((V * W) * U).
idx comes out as 1283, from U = 87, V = 137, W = 139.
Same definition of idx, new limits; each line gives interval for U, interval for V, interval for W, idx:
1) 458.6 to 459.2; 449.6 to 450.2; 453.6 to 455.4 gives 708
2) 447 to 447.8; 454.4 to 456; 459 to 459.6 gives 796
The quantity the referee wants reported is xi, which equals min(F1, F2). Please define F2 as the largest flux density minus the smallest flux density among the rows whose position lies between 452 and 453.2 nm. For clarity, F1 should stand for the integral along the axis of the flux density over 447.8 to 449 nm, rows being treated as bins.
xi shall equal 2.8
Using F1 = 34.1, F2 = 2.8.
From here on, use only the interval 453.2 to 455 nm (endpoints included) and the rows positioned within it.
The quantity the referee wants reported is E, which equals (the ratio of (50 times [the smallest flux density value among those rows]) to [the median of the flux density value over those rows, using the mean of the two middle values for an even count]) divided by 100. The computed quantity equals 0.483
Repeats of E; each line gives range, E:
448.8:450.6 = 0.492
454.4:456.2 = 0.473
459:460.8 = 0.476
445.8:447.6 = 0.463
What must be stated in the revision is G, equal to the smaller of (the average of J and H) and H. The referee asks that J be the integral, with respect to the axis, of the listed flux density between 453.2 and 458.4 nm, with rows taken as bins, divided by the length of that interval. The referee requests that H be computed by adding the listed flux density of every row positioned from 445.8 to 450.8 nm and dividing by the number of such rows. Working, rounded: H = 27.8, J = 28.1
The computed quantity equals 27.8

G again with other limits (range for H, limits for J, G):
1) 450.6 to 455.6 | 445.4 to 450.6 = 27.8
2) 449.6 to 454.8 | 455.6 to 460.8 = 27.6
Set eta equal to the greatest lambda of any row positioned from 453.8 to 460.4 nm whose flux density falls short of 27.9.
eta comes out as 460.00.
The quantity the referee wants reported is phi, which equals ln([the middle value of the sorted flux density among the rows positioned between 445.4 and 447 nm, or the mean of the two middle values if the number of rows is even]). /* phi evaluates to 3.32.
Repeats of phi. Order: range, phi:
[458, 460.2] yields 3.29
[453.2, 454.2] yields 3.32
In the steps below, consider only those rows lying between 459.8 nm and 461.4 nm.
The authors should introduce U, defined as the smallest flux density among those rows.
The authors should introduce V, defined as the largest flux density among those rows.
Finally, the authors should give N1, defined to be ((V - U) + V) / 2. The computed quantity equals 15.2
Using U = 25.81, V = 28.11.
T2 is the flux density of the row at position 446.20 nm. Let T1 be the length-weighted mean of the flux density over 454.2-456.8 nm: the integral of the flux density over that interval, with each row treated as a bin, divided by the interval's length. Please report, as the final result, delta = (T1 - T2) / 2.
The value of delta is 0.7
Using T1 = 28.5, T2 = 27.02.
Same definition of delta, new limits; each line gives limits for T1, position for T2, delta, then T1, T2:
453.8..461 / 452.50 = -0.6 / 27.7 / 28.94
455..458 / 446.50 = 0.1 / 28.1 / 27.95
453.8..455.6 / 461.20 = 1.2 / 28.5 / 26.12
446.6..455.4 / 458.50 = 0.6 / 27.8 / 26.48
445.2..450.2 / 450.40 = -0.1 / 27.8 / 27.96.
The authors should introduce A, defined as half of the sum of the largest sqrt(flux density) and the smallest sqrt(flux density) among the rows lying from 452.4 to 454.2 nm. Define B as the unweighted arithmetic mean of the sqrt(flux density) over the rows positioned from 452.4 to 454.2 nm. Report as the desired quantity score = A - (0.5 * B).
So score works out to 2.61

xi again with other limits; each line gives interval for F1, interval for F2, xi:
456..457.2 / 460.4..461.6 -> 3.2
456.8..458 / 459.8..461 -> 2.3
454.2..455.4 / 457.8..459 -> 3.1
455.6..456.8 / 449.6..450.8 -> 0.5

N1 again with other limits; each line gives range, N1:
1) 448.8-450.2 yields 14.4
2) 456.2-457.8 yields 14.5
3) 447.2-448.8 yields 15.5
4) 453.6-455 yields 15.4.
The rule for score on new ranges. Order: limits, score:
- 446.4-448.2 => 2.61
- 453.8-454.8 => 2.65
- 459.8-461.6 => 2.63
